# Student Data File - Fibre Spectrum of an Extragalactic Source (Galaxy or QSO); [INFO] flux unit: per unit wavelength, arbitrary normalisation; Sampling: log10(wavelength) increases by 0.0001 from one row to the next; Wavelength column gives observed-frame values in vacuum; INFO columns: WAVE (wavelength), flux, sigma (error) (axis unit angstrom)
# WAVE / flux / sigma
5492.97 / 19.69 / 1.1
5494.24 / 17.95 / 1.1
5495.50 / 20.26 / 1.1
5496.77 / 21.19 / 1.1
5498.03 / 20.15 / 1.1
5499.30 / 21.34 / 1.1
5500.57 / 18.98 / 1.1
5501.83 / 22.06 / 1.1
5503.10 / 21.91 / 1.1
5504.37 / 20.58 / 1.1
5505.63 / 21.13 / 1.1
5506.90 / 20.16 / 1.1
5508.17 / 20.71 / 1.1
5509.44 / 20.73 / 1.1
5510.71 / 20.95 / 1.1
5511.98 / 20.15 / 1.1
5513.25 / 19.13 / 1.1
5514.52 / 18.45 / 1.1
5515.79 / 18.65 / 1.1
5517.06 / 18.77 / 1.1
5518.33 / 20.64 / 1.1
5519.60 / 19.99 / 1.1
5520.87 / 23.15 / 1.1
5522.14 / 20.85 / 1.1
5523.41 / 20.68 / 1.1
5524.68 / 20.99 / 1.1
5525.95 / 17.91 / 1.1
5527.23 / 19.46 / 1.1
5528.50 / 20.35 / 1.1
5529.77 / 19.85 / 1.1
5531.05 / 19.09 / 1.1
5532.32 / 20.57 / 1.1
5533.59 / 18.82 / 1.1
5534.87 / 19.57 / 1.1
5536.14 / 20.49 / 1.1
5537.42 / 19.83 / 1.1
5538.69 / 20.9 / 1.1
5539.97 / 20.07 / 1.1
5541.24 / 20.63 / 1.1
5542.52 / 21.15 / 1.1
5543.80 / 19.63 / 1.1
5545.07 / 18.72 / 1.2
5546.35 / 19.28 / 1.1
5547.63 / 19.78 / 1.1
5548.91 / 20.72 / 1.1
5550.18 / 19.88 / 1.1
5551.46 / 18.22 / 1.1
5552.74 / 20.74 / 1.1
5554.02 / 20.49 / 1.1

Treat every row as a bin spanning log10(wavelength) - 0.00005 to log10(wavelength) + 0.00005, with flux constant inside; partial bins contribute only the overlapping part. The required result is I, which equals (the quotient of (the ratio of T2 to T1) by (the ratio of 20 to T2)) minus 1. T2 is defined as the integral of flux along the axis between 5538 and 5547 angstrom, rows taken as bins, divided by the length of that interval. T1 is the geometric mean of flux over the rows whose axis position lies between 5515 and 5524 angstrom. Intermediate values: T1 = 20.3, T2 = 20.1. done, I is -0.012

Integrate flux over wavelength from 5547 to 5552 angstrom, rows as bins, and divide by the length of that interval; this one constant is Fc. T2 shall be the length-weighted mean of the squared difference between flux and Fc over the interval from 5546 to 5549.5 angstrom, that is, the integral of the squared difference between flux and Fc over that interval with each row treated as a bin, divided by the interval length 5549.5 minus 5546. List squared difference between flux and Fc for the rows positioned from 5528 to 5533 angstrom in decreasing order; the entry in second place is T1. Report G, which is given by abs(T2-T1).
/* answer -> 0.0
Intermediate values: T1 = 0.4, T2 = 0.42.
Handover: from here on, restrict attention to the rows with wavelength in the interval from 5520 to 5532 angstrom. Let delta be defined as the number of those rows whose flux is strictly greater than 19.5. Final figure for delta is 6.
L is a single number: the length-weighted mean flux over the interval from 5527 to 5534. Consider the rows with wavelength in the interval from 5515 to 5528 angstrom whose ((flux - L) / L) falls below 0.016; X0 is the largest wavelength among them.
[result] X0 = 5527.23 angstrom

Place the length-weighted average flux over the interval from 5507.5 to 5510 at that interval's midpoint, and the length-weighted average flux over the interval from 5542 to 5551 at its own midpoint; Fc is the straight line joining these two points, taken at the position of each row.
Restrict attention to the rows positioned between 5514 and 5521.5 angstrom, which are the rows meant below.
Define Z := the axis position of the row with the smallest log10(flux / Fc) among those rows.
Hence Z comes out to 5514.52 angstrom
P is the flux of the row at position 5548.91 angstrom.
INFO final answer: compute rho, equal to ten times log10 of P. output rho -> 13.16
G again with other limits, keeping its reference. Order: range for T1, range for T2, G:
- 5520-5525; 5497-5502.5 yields 0.6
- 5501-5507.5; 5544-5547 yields 4.4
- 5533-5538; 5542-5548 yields 0.0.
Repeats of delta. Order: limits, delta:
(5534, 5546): 8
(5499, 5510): 8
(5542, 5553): 6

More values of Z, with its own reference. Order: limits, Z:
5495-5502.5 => 5500.57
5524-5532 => 5525.95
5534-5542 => 5534.87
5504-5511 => 5506.90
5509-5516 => 5514.52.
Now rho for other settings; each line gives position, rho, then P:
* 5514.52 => 12.66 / 18.45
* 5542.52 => 13.25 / 21.15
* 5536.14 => 13.12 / 20.49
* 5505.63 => 13.25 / 21.13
